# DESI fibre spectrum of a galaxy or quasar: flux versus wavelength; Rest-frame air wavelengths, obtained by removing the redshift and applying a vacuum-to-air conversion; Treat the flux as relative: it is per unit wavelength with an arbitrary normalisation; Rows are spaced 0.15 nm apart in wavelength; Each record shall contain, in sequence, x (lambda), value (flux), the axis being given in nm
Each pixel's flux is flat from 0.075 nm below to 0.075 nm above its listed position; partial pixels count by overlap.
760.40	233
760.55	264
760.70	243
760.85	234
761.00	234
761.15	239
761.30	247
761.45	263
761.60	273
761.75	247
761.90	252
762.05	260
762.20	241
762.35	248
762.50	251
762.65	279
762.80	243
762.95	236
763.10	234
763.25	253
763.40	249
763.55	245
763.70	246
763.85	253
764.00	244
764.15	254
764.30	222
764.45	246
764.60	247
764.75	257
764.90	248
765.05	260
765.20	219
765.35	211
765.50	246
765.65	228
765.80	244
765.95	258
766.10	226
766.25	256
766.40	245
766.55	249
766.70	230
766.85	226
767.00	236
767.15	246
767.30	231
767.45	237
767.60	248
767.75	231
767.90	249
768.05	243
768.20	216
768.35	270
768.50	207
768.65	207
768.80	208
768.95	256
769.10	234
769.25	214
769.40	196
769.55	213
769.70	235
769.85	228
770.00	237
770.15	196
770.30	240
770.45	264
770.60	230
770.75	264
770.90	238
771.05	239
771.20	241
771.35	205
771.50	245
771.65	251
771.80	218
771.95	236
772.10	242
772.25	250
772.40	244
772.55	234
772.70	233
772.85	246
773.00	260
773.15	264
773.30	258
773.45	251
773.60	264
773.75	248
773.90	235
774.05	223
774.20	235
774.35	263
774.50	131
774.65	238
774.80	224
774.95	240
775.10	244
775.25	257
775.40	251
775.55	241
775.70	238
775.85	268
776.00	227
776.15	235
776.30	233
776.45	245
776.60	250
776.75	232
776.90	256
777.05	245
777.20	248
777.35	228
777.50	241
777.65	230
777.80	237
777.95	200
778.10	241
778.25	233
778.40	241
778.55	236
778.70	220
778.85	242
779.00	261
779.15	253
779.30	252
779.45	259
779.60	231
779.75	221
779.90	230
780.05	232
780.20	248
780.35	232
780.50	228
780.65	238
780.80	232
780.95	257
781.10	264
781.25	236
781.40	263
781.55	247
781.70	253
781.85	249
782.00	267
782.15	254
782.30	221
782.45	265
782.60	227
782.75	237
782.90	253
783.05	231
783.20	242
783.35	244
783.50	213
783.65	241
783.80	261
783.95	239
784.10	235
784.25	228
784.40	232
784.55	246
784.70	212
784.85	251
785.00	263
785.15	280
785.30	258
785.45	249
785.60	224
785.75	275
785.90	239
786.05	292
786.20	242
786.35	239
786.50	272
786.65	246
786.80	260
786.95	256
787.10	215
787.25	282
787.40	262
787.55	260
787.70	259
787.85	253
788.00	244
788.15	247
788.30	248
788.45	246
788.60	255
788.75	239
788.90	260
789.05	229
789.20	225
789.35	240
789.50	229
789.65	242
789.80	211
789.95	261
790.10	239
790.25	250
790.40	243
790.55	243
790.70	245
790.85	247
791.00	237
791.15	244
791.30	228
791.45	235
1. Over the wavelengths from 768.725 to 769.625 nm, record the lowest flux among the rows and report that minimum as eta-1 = 196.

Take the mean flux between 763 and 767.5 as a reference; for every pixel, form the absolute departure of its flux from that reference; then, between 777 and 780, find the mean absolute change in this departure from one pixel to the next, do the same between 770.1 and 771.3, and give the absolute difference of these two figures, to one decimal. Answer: 3.0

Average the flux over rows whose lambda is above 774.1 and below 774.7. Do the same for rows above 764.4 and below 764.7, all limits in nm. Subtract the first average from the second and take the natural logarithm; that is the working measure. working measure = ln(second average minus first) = 3.4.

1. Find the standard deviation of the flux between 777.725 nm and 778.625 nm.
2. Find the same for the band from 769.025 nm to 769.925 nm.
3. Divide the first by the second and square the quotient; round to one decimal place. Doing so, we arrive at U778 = 1.1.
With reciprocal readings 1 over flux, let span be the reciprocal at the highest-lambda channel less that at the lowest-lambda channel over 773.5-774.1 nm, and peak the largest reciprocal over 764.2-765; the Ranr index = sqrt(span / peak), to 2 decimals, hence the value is 0.39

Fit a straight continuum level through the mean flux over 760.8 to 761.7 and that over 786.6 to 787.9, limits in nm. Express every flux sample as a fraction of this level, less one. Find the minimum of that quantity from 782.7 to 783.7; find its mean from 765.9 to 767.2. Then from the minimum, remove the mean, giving -0.13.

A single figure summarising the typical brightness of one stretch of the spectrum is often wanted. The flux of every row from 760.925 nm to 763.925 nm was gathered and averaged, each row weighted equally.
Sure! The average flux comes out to 250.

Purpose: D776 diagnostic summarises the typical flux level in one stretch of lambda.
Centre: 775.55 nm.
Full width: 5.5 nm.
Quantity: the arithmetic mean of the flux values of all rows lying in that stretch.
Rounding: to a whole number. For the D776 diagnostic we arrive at 239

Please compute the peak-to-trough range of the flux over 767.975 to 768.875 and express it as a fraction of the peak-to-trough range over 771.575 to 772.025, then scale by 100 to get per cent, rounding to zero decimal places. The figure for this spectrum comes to 191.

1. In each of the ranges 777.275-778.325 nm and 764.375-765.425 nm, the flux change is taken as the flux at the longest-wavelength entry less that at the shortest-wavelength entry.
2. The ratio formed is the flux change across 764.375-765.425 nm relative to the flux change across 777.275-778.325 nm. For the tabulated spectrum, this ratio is -7.0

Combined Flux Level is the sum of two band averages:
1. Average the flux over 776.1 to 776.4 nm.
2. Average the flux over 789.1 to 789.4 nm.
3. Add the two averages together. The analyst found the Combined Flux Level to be 466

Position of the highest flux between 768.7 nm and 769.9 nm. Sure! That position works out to 768.95 nm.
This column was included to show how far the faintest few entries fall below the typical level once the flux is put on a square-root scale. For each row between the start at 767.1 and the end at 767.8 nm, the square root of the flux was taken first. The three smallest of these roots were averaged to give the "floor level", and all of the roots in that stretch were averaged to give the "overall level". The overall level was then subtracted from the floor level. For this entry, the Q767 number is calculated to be -0.18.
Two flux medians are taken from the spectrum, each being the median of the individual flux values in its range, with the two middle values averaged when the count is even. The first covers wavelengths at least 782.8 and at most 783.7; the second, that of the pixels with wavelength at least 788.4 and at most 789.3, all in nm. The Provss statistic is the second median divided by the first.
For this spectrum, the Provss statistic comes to 1.00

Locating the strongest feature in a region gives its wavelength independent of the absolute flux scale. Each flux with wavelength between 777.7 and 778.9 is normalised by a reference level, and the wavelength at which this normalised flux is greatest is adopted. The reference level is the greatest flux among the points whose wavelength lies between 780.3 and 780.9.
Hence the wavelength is 778.85 nm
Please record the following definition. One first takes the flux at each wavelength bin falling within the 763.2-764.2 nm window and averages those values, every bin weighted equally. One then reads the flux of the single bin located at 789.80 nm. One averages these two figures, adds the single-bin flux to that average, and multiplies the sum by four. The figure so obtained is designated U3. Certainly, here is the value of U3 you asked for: 1764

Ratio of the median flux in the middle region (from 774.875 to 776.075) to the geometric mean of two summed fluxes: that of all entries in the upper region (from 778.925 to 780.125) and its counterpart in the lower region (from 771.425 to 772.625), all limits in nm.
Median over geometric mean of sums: 0.126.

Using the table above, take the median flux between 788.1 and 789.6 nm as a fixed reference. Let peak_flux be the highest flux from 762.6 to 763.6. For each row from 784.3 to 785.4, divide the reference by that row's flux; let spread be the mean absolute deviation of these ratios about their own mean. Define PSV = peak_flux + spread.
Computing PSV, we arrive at 279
